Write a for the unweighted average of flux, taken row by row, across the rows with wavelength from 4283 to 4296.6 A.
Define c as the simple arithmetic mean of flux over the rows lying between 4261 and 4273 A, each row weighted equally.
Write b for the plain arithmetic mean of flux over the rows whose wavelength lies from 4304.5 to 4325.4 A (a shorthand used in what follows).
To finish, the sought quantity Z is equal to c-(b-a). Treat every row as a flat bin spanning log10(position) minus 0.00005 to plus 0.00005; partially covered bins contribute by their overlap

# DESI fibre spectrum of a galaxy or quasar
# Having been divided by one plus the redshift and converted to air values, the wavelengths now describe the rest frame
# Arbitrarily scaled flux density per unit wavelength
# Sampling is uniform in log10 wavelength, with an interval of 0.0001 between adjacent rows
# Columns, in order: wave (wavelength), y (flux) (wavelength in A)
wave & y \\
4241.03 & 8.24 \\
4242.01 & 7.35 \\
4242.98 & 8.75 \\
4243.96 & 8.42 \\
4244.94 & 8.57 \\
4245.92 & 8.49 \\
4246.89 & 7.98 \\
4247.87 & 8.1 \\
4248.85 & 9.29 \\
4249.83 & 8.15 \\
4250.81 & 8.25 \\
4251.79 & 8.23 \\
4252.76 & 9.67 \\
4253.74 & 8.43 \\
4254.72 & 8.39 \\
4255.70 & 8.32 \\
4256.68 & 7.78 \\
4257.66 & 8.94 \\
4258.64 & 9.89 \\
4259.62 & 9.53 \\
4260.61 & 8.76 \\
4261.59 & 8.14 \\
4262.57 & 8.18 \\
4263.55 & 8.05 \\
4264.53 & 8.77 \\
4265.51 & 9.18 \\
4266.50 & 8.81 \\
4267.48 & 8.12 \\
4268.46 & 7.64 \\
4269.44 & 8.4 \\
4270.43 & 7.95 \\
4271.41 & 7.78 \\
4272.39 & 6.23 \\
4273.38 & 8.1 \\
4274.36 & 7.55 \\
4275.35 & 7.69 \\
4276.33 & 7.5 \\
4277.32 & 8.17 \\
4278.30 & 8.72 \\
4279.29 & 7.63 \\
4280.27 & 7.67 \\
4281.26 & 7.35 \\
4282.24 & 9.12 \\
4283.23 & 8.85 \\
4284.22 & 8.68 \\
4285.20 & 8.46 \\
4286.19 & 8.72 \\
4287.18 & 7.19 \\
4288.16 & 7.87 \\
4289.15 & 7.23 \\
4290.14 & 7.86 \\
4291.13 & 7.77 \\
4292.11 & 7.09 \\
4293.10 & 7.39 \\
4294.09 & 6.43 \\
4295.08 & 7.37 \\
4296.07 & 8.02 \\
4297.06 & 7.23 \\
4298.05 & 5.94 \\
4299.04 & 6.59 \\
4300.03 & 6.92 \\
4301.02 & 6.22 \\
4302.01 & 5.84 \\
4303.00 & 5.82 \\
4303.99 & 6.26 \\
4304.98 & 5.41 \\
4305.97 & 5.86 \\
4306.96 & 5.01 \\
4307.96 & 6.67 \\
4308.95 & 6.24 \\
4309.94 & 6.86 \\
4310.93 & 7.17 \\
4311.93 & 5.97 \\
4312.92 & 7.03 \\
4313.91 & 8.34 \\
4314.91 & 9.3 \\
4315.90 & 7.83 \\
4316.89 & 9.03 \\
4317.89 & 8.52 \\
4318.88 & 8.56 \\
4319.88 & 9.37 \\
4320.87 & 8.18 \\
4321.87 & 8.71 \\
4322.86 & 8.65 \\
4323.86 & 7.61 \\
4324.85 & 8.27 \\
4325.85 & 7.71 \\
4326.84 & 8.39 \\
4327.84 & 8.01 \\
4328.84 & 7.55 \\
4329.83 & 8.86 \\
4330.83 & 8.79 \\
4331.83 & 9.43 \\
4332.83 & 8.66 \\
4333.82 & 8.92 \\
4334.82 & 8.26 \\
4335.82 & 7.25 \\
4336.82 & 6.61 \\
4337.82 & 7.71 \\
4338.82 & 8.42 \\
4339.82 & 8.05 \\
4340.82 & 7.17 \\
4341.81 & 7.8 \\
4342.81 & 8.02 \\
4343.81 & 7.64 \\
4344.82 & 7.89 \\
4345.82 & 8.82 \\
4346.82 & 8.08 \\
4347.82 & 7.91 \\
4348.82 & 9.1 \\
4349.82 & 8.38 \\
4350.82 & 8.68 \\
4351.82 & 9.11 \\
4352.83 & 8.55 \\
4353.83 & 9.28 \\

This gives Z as 8.3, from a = 7.8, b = 7.6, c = 8.10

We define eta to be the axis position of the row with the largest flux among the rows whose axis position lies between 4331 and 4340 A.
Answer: 4331.83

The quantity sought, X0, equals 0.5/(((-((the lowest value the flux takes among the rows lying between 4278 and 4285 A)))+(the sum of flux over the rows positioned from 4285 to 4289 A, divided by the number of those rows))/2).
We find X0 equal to 1.4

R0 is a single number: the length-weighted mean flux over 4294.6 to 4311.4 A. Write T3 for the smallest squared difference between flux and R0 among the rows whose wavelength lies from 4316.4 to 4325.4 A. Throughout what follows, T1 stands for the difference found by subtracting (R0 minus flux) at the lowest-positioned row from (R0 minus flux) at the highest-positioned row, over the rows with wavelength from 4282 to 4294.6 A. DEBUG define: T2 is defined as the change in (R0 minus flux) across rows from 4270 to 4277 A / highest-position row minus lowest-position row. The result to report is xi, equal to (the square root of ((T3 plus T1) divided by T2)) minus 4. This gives -1.0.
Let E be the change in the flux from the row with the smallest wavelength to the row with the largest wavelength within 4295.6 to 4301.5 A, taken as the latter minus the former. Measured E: -1.80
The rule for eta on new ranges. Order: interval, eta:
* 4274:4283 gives 4282.24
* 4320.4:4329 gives 4321.87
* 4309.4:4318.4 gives 4314.91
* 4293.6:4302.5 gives 4296.07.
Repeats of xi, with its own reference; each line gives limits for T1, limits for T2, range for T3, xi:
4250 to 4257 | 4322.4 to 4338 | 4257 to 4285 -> -3.3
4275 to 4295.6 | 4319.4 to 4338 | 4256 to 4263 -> -2.9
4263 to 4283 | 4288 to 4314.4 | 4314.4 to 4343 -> -2.5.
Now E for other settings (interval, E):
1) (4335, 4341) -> -0.08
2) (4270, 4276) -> -0.26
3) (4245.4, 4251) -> -0.24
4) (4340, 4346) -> 1.65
